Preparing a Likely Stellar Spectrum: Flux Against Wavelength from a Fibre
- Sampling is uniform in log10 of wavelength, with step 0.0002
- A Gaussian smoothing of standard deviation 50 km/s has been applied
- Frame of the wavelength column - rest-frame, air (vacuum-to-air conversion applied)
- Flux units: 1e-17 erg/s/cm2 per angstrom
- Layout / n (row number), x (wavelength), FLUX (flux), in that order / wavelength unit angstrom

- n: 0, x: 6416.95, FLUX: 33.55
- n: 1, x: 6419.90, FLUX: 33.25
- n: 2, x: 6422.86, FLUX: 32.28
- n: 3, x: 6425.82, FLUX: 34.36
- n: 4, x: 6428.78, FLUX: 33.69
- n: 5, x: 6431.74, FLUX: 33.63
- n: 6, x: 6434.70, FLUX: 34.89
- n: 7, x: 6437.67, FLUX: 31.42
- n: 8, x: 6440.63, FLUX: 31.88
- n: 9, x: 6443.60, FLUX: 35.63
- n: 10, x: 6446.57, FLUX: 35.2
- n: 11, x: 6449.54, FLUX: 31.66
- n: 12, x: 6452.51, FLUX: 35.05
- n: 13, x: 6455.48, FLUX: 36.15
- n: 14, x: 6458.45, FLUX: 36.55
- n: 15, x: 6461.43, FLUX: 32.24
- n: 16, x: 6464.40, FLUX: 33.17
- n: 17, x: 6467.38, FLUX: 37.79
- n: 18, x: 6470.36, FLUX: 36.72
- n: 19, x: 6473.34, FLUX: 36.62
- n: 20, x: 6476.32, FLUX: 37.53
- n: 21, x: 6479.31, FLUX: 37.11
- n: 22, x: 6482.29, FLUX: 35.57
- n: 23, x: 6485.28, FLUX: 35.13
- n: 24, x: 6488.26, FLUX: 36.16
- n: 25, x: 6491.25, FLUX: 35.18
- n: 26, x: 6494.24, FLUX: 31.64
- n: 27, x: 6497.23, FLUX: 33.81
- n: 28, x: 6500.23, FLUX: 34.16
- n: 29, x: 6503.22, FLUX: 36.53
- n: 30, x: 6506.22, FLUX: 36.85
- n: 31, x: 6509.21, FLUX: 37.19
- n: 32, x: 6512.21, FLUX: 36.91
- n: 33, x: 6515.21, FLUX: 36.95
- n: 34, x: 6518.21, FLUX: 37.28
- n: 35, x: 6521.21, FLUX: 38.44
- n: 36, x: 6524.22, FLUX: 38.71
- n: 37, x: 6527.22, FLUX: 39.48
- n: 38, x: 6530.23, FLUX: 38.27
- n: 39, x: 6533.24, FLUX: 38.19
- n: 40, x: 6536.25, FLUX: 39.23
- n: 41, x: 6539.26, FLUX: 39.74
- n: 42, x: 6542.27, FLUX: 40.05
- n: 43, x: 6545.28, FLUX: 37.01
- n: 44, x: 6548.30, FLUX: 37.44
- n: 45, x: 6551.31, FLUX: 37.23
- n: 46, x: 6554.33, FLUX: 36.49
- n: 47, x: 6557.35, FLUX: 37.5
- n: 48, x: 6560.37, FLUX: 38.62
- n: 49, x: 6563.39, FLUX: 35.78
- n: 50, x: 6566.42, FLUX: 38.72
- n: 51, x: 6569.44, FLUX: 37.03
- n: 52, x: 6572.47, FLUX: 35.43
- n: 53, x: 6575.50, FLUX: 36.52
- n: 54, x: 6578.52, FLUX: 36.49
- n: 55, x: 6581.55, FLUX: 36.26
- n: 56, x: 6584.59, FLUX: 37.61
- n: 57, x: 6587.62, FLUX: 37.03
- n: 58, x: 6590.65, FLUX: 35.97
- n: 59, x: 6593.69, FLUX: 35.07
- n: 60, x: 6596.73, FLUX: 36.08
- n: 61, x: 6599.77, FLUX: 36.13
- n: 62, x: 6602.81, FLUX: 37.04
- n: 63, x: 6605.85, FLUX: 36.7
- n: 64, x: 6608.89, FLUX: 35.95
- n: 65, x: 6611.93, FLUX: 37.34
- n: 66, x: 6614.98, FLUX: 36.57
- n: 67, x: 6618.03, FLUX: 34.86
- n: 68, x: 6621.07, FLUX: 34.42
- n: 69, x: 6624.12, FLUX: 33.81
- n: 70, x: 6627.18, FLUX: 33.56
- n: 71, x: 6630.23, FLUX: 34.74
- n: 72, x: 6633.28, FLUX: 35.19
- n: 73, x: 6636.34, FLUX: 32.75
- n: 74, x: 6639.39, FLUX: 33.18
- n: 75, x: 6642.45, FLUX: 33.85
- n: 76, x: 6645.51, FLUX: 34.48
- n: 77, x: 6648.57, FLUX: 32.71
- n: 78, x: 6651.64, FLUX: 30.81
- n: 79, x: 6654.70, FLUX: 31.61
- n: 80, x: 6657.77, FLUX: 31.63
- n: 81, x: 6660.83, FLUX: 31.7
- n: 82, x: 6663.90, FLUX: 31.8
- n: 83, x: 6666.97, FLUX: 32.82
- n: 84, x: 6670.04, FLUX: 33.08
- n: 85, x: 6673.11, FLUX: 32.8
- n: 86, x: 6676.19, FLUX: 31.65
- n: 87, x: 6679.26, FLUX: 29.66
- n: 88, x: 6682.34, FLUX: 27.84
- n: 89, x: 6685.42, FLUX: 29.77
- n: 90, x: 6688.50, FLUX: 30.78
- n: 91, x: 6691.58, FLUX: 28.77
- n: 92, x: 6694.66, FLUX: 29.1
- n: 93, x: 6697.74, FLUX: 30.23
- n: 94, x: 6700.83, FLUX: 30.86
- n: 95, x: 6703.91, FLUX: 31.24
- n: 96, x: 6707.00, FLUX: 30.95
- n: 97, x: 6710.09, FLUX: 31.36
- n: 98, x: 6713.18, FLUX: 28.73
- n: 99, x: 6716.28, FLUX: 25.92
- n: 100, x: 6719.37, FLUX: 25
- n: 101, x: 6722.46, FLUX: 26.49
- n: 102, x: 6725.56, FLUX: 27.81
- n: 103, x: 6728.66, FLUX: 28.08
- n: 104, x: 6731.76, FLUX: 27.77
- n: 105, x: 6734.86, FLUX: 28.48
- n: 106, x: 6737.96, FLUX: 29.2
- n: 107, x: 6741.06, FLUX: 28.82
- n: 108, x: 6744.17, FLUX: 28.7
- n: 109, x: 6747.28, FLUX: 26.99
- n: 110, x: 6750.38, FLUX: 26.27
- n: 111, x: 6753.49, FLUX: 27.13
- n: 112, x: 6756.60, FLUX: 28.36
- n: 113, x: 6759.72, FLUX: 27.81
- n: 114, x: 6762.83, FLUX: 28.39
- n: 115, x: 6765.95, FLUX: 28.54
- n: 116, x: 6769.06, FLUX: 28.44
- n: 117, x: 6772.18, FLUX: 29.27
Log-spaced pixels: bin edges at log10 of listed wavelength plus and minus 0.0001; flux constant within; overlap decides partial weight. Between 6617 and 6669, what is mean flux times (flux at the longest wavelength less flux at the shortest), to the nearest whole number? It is -68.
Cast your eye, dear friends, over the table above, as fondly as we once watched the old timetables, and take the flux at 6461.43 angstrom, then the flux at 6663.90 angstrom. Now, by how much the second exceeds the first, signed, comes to 0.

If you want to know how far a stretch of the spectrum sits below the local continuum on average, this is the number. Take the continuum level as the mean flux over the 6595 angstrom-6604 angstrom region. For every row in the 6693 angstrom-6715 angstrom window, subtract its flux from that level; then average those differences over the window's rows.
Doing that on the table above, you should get 6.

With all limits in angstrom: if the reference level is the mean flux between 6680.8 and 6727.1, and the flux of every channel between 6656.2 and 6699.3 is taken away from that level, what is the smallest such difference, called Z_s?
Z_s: -4.1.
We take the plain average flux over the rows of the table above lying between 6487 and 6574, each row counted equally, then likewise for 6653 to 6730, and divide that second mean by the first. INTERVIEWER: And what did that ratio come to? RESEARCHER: 0.81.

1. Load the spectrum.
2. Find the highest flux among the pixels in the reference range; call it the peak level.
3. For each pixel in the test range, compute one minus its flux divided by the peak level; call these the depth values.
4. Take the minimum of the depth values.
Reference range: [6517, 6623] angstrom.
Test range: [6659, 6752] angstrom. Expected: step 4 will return 0.17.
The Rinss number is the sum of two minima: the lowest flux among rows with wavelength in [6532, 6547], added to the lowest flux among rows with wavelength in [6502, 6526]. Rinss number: 73.5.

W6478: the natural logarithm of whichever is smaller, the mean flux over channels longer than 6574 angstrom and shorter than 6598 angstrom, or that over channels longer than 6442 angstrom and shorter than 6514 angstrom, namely 3.57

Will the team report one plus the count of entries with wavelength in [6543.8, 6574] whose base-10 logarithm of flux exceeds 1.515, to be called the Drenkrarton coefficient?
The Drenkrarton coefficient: 11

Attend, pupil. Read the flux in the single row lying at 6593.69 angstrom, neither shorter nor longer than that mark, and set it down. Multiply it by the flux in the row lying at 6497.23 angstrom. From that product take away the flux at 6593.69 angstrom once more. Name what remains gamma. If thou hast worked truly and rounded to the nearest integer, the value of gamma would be 1151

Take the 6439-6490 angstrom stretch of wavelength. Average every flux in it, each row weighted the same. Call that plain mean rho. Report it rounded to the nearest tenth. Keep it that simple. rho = 35.3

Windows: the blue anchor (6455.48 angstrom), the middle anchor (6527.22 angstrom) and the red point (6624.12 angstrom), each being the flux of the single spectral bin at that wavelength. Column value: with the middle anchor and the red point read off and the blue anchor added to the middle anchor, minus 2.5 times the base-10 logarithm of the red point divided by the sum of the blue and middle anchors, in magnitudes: 0.87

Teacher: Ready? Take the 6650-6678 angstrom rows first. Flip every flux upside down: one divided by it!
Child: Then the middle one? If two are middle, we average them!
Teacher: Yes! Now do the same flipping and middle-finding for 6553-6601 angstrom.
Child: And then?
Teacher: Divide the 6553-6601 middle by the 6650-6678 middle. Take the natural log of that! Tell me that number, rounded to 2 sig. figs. -0.14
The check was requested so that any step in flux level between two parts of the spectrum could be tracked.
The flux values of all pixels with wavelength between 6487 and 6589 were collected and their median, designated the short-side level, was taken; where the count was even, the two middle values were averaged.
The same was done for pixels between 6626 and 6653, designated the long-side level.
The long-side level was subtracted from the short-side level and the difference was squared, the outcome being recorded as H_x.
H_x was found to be 12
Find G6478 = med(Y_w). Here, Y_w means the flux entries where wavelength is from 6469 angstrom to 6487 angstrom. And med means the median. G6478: 37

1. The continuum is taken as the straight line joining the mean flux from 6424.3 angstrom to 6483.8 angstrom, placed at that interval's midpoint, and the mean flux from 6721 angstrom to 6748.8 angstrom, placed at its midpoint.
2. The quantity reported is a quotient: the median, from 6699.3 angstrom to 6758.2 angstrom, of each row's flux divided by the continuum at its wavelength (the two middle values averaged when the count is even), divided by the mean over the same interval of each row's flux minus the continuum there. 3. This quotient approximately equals 7.4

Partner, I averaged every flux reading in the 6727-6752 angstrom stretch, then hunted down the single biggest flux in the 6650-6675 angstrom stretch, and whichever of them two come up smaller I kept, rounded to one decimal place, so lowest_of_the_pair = 28.0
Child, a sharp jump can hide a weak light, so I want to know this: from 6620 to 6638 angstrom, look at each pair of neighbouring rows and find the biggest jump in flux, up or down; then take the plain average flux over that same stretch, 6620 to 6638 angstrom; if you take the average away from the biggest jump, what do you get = -32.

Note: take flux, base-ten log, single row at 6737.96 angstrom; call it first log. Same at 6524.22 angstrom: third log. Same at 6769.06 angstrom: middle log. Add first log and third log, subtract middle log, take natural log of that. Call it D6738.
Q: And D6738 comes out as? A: 0.47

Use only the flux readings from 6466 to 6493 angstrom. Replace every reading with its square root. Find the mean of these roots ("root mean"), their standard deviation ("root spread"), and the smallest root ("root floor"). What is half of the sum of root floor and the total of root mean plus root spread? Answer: 6.02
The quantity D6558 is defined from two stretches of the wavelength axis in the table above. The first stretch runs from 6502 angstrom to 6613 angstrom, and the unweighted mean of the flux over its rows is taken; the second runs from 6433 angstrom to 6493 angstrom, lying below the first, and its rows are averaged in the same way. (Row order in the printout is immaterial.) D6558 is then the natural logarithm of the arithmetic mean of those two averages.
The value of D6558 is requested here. 3.59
